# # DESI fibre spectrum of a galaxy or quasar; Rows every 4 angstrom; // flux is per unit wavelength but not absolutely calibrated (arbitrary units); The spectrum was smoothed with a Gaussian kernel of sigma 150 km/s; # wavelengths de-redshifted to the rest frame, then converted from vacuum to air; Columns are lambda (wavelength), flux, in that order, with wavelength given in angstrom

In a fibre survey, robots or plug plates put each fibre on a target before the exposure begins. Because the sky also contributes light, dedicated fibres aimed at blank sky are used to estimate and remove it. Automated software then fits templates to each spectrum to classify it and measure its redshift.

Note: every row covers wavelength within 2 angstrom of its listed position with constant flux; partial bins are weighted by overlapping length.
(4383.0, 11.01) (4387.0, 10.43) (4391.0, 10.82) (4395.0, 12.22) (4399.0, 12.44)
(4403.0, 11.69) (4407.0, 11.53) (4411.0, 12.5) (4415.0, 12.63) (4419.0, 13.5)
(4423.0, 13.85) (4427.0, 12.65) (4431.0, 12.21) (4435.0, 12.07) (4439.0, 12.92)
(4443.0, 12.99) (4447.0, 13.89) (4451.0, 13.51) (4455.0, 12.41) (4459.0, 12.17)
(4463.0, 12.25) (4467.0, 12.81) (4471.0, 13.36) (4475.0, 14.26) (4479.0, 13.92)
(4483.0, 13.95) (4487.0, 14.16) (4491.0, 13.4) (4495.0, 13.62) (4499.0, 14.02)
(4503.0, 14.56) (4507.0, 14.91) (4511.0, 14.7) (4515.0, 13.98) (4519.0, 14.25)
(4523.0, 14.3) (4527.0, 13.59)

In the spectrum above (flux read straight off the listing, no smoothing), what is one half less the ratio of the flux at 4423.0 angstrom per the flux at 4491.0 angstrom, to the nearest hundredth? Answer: -0.53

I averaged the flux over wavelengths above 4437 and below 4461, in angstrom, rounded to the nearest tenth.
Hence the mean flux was 13.0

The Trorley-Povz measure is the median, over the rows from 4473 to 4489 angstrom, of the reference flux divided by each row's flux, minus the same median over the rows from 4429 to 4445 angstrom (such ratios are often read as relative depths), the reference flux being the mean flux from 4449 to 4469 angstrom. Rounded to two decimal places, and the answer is -0.11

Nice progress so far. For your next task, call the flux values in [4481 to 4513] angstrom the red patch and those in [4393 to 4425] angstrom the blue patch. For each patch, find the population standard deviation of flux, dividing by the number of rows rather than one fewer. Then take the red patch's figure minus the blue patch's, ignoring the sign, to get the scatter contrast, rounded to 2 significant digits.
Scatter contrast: 0.26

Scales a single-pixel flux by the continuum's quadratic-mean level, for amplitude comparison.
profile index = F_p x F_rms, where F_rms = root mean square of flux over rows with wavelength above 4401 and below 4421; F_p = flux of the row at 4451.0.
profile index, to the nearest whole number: 167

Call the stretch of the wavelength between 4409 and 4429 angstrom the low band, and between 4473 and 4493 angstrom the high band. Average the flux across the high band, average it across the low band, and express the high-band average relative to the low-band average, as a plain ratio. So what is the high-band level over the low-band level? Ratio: 1.07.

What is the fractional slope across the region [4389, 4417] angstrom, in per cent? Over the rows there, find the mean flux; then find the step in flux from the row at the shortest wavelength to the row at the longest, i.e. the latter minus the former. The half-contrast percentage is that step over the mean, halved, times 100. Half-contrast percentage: 8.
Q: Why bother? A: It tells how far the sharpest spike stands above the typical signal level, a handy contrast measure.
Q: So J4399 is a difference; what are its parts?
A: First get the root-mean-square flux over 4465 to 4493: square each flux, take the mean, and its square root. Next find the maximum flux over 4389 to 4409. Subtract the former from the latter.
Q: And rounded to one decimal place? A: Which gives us -1.3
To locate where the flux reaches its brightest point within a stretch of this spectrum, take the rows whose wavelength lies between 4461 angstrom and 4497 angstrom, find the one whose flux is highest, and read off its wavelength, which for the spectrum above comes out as 4475.0 angstrom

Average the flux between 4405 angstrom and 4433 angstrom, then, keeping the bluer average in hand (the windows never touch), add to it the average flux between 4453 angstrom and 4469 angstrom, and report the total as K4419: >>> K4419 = 25.1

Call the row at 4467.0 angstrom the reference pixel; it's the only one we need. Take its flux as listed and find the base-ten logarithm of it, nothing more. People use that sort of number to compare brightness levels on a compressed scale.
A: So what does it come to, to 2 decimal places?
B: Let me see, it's 1.11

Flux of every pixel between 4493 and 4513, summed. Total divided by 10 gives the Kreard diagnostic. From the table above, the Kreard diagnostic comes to 7.2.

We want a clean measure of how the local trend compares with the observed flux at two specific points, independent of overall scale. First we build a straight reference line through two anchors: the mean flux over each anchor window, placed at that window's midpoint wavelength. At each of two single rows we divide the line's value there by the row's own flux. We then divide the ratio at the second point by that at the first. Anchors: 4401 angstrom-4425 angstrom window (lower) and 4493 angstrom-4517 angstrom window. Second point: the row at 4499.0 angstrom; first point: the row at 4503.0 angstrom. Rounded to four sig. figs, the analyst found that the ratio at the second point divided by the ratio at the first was 1.033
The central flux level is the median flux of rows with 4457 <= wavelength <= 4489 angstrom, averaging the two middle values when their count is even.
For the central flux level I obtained 13.6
